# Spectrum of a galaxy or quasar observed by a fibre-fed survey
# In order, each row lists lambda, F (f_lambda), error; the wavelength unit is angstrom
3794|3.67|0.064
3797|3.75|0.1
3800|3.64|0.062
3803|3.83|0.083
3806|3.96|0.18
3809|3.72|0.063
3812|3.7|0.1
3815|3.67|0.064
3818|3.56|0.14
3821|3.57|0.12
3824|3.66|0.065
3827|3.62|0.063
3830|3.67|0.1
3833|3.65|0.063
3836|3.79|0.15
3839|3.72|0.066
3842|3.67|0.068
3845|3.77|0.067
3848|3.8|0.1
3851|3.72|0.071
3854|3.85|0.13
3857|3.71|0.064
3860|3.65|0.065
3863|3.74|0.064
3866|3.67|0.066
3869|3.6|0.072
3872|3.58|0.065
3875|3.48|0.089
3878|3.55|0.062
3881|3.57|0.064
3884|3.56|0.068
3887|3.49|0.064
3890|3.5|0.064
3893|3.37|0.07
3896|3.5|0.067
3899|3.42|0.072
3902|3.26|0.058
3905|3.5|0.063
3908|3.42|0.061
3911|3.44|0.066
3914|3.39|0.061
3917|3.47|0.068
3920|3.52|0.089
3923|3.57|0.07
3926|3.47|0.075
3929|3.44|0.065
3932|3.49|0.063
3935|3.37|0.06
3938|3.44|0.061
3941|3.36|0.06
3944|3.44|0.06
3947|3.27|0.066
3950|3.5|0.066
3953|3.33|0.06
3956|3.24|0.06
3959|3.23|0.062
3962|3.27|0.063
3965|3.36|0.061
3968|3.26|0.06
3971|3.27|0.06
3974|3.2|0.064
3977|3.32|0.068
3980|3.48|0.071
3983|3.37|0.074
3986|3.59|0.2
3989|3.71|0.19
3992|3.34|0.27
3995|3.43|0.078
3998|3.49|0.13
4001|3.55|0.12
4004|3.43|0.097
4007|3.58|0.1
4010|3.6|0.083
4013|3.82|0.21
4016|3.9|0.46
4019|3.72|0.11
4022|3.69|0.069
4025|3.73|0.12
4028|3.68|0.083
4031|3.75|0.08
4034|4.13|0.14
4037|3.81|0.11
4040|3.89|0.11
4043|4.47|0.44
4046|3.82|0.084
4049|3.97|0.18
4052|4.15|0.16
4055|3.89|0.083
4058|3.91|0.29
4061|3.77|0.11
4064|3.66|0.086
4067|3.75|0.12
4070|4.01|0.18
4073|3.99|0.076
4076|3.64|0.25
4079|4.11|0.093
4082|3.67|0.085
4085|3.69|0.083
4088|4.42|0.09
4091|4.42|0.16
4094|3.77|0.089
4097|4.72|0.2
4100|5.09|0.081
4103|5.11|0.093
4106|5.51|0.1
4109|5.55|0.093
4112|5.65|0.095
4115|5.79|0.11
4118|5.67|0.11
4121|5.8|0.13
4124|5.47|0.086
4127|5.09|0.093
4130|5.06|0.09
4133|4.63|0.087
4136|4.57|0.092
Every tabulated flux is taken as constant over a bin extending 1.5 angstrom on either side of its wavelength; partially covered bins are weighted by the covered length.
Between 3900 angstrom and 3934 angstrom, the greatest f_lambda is 3.57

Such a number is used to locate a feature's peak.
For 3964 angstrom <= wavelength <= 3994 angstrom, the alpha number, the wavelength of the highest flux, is 3989 angstrom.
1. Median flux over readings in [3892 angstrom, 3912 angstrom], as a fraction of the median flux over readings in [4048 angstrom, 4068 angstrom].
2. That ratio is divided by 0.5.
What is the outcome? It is 1.76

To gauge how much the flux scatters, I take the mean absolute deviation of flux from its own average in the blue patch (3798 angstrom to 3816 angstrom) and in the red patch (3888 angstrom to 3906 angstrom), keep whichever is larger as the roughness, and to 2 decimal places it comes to 0.09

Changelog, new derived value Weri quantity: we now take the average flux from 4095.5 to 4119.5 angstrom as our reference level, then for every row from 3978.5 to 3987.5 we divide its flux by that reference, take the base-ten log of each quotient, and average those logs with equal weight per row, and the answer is -0.19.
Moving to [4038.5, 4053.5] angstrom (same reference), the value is -0.12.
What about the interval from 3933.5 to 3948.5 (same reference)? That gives -0.20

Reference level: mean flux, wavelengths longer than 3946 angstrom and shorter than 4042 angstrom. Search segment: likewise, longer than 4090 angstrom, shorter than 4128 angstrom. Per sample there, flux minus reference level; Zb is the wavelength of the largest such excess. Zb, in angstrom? 4121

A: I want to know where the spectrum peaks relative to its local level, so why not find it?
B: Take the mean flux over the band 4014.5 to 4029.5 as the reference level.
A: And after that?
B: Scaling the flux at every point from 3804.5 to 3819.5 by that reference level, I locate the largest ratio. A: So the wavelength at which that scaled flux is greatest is 3806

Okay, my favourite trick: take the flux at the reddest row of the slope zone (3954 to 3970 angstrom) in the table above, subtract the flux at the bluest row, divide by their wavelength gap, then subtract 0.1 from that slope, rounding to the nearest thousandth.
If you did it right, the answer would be -0.098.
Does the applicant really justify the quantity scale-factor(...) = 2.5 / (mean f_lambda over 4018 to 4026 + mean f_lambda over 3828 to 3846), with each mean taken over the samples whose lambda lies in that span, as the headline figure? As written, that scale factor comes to 0.34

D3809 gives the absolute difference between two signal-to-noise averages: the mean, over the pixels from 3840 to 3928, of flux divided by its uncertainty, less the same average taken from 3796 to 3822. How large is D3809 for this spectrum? 10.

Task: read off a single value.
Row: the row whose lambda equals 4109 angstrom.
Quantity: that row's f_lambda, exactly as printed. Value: 5.55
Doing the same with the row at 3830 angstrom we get 3.67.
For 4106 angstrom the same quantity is 5.51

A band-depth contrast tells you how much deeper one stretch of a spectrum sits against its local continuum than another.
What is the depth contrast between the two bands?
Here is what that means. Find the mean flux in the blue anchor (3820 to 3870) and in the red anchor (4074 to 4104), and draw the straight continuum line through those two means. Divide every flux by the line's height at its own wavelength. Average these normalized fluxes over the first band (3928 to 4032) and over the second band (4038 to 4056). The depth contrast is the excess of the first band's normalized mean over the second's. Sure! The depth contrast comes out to -0.10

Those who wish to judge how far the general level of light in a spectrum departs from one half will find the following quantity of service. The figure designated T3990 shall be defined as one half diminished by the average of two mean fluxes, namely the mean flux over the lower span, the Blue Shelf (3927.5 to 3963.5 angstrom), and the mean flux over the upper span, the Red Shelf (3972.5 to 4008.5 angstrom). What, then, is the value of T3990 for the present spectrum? -2.91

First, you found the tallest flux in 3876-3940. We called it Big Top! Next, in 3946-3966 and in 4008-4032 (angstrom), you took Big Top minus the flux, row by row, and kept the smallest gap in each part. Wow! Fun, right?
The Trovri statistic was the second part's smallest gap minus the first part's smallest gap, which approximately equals -0.40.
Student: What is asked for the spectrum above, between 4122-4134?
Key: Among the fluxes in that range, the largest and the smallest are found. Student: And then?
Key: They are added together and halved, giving 5.05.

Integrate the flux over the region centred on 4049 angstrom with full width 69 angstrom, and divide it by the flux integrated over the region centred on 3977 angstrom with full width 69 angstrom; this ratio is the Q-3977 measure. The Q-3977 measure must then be 1.14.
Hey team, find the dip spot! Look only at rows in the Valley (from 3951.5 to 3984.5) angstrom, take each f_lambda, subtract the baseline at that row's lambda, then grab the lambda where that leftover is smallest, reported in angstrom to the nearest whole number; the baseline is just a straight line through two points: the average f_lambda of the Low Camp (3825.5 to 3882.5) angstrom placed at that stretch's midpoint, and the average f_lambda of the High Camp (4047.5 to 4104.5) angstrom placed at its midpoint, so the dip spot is 3974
